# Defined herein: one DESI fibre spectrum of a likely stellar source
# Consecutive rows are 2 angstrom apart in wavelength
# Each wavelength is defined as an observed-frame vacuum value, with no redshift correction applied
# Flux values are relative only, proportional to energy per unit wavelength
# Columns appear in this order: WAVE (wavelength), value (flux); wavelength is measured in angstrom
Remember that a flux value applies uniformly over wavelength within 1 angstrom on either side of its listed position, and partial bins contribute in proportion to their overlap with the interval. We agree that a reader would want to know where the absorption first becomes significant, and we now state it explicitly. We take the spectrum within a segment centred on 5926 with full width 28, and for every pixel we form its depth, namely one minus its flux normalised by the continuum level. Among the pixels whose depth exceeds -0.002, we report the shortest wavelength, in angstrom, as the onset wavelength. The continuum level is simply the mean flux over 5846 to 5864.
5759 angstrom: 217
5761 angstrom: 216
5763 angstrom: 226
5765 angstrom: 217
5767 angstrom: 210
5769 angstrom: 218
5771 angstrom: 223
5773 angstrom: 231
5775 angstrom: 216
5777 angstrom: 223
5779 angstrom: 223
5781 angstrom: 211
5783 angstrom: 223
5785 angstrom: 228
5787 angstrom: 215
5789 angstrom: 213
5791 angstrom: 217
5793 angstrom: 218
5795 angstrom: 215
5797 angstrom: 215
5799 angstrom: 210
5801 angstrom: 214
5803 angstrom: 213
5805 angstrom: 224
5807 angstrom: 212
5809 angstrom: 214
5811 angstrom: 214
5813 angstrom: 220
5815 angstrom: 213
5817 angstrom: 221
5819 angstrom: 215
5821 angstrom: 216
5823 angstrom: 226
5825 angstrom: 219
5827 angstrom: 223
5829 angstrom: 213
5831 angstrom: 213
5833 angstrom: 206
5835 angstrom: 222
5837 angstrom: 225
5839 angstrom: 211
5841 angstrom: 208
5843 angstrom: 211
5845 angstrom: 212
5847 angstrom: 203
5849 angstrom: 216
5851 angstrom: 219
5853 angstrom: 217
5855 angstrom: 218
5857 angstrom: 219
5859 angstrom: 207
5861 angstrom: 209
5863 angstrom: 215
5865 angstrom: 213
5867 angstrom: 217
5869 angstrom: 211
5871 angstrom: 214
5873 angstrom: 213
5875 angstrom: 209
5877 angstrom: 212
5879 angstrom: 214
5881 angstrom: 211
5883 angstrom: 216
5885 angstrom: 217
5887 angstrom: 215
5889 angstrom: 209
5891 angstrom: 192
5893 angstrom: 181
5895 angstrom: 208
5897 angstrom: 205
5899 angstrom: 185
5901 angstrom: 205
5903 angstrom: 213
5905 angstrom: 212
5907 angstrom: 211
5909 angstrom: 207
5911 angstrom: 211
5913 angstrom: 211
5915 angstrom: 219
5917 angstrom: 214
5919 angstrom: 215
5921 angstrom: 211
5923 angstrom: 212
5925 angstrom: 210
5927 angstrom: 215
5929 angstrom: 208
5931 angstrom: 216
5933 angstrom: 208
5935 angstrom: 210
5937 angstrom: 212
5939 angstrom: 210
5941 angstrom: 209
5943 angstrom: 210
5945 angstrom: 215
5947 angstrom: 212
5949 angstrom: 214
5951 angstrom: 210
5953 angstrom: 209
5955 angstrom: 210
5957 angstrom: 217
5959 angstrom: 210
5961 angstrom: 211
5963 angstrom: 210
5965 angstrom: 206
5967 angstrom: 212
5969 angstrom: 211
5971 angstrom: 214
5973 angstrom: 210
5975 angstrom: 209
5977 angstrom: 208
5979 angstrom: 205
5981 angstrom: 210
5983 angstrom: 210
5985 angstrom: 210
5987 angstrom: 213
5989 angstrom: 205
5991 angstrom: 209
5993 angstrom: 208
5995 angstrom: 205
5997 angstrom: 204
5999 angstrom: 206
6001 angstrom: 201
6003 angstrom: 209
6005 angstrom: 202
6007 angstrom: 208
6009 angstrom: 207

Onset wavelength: 5913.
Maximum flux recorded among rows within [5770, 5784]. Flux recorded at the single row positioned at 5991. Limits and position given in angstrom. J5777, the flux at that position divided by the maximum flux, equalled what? 0.90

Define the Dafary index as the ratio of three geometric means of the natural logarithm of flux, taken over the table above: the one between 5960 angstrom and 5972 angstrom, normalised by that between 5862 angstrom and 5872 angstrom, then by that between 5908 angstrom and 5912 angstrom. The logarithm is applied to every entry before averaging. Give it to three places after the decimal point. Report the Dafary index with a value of 0.187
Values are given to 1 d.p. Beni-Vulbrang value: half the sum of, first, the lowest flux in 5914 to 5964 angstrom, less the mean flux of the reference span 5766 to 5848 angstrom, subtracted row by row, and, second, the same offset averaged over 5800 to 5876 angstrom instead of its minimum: -5.1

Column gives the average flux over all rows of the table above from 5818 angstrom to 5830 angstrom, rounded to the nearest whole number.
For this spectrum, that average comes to 219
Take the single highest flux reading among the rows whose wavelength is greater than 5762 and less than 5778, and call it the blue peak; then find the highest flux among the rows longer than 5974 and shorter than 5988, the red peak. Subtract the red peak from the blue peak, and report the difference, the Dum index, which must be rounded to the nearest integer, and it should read 18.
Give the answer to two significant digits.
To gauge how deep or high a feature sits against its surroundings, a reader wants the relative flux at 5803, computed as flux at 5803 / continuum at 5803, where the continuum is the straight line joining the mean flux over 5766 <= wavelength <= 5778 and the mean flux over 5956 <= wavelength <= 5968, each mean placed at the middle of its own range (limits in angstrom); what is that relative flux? 0.97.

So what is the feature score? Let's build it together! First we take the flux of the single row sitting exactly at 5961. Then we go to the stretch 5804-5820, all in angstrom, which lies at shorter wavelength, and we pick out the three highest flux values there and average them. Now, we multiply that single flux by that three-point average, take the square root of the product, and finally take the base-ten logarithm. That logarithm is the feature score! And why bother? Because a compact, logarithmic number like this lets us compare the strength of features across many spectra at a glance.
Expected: 2.33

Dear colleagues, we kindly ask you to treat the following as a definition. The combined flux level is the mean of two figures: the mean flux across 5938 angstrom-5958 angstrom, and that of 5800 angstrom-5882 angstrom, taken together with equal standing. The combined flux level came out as 213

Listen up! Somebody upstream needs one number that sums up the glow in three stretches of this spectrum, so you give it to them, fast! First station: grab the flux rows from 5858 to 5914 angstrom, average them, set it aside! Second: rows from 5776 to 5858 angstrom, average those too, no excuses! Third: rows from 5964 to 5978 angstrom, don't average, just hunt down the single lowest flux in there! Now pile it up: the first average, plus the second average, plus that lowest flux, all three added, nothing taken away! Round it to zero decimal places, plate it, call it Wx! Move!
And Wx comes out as 631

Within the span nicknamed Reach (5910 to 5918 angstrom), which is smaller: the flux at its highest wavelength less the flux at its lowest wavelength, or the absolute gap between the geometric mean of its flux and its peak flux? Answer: 3.0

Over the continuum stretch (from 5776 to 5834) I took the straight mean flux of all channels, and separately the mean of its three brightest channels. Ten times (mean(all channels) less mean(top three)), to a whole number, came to -92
